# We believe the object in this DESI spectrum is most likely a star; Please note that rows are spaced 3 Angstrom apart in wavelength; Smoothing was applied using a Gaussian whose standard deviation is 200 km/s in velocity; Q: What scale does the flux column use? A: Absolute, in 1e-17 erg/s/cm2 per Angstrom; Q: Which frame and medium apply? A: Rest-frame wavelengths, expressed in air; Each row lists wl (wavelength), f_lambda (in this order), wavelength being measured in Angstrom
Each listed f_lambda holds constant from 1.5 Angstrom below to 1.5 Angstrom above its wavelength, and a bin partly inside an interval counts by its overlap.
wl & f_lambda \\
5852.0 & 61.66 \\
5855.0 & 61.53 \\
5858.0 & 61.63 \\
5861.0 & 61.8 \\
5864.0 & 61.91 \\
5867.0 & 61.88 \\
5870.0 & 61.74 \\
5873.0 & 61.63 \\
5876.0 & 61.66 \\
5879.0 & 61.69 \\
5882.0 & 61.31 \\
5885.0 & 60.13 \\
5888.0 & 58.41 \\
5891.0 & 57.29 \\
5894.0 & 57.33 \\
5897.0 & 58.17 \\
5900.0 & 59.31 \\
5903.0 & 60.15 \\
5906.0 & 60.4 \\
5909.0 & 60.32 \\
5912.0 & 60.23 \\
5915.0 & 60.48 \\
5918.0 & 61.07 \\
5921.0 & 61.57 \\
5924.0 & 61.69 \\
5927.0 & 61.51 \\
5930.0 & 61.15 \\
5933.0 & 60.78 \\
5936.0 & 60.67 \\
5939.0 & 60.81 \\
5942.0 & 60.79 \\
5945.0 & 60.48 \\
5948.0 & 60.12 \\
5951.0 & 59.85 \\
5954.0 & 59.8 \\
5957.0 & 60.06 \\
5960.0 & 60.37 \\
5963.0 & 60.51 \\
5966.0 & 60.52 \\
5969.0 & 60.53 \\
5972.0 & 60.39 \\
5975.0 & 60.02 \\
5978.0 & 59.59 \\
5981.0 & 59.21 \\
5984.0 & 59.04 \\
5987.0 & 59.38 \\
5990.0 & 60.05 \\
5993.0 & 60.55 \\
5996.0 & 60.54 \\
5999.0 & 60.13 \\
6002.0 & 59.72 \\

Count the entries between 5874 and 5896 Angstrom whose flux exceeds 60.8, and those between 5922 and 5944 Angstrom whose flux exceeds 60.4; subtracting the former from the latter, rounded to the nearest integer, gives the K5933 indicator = 4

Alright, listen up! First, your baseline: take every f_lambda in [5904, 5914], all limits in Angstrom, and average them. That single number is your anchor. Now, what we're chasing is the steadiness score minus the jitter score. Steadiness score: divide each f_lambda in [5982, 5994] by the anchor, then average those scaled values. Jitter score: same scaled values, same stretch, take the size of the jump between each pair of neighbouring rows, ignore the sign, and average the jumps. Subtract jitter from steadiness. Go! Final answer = 0.98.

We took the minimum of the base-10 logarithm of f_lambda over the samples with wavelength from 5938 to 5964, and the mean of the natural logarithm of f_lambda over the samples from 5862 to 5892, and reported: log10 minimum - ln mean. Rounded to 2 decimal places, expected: -2.33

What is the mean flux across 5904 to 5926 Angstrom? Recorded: 60.8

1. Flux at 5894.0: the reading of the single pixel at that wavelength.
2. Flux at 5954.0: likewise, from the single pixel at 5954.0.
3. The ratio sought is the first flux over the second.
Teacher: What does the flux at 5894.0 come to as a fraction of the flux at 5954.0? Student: 0.96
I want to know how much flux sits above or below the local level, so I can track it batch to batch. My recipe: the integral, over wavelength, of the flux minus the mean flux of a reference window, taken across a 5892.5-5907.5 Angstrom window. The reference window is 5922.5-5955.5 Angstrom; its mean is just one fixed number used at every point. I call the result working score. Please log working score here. -24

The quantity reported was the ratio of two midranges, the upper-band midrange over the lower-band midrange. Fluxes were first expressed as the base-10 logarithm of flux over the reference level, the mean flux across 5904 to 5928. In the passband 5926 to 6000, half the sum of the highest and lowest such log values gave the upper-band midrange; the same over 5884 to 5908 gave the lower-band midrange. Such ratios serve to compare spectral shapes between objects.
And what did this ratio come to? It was 0.3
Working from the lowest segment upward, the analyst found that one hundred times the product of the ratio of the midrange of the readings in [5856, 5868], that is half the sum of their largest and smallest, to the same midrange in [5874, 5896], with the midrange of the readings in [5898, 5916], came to 6219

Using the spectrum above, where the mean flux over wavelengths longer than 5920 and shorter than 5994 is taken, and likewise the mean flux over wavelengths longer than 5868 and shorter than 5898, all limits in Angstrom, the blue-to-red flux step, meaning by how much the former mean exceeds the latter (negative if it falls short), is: 0.4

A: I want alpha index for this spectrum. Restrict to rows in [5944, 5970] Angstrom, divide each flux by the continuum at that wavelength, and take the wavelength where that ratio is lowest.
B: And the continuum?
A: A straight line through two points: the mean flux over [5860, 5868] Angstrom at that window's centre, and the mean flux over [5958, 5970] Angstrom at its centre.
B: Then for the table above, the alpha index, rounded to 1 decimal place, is 5954.0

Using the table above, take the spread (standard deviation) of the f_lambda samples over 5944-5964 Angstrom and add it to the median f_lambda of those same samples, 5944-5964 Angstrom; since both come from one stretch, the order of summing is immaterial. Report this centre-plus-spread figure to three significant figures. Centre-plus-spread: 60.4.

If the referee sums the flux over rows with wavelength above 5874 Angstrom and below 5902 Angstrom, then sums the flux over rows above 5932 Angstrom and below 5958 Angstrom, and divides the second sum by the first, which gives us 1.02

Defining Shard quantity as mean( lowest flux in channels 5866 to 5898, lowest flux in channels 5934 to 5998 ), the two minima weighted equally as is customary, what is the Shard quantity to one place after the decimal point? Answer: 58.2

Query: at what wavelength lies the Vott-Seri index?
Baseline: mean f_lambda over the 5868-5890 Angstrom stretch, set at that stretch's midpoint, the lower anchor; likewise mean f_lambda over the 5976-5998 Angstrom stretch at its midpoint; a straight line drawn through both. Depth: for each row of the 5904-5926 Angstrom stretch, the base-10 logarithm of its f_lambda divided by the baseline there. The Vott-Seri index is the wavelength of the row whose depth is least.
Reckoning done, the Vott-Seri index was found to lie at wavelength 5912.0 Angstrom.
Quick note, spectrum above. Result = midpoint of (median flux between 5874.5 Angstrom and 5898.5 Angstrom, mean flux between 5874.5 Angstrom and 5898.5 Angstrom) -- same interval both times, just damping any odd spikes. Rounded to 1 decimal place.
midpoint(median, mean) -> 59.4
